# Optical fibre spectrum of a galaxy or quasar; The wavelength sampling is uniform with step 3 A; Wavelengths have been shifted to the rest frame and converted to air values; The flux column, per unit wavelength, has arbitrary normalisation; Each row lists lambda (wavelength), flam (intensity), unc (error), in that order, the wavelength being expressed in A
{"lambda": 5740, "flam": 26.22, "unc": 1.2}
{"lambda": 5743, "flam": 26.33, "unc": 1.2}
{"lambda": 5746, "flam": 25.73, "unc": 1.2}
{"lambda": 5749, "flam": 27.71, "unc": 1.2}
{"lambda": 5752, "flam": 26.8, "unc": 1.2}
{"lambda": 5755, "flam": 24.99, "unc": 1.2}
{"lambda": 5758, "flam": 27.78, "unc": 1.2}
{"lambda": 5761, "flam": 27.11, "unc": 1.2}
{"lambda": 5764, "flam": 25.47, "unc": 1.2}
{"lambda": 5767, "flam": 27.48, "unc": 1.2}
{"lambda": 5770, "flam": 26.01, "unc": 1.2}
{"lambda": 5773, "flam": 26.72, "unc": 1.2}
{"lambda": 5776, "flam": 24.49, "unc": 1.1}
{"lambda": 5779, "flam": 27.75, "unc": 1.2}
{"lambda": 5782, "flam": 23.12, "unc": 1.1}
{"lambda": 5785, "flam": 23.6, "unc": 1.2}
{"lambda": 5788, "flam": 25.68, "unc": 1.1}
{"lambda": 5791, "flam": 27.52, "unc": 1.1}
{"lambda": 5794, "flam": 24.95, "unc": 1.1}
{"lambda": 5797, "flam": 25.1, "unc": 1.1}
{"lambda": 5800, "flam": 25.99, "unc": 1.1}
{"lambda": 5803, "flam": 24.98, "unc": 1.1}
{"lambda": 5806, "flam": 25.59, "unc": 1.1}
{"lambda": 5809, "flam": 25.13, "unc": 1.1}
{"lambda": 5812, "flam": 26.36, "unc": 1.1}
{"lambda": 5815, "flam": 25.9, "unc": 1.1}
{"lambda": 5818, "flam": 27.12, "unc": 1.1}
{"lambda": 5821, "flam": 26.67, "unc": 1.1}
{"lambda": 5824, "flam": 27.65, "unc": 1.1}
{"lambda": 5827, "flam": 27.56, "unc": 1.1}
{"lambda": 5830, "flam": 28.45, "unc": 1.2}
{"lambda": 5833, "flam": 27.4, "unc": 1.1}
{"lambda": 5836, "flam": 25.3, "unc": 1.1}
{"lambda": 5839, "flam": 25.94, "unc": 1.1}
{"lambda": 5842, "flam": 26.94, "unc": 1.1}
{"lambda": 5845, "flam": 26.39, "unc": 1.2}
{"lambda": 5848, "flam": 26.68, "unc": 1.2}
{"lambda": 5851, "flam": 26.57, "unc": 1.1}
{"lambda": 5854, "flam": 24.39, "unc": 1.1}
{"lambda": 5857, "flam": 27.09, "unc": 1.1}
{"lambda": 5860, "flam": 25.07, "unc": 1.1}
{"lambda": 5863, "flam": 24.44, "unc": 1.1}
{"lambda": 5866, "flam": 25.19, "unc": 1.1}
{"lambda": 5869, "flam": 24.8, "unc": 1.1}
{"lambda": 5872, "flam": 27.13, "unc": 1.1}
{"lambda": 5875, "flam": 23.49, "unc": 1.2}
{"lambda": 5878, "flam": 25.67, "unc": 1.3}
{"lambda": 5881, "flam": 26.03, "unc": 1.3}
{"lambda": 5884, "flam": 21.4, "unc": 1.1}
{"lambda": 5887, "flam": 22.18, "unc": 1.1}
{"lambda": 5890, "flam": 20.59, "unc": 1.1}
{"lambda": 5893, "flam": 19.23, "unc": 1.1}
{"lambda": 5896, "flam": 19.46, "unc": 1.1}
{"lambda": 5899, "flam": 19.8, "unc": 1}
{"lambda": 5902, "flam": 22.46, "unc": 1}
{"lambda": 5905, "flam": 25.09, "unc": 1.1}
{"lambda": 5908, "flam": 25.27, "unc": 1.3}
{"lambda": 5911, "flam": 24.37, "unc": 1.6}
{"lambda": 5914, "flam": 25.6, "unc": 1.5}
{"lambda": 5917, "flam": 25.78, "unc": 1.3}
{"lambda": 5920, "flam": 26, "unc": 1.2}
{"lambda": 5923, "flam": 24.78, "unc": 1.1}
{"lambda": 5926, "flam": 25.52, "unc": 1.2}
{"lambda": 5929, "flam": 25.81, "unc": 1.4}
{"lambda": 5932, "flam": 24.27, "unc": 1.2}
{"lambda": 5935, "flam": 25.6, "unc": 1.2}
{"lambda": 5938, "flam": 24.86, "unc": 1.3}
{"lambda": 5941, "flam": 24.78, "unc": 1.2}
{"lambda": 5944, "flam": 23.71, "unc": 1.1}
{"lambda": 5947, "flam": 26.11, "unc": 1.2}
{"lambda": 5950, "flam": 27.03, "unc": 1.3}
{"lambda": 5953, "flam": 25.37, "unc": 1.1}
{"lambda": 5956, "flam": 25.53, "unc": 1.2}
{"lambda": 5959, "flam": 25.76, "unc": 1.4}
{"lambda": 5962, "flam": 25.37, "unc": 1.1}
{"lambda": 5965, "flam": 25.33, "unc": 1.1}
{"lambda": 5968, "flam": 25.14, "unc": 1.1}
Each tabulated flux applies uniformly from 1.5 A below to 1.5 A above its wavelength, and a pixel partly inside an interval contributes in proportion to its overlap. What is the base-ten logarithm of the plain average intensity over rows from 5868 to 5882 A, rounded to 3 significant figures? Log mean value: 1.41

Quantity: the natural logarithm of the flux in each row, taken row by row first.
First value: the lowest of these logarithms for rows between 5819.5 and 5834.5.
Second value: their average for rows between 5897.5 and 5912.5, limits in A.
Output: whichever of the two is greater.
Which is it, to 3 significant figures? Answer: 3.28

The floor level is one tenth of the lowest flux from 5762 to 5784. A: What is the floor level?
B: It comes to 2.31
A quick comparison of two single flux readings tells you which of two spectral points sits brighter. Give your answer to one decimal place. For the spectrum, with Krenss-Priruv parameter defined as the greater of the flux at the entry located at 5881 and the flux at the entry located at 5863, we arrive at 26.0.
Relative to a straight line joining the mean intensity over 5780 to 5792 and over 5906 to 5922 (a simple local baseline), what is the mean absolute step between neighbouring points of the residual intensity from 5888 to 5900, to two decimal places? 0.64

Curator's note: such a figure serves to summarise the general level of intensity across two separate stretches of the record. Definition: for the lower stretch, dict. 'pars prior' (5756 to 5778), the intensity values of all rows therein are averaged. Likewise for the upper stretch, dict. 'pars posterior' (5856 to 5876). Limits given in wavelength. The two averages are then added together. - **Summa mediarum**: 51.8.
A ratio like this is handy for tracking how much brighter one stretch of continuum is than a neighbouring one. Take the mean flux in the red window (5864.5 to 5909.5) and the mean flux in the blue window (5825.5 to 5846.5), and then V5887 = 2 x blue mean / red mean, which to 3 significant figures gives 2.32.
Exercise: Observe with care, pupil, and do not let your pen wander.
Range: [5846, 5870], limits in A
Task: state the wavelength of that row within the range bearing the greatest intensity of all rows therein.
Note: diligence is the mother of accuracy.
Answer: 5857 A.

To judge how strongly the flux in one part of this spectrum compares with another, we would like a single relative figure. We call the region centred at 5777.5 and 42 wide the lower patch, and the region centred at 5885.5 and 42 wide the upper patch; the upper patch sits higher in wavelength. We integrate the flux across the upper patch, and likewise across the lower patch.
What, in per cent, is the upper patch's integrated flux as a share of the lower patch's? 89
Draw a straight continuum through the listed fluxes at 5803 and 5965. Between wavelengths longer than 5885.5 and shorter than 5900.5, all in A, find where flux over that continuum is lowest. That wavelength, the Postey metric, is 5893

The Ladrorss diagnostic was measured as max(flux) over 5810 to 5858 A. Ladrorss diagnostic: 28.45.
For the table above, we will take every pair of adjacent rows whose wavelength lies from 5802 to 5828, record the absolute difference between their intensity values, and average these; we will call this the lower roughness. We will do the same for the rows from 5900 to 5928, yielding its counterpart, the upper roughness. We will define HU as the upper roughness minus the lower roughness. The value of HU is 0.2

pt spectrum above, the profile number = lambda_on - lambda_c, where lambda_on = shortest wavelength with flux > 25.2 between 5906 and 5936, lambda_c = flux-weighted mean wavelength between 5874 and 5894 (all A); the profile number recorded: 24.5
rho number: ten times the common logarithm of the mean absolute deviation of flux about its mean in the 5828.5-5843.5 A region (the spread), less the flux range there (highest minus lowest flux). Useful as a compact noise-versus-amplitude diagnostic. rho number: -3.4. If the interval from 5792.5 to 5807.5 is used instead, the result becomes -5.3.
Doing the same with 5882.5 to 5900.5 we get -3.2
